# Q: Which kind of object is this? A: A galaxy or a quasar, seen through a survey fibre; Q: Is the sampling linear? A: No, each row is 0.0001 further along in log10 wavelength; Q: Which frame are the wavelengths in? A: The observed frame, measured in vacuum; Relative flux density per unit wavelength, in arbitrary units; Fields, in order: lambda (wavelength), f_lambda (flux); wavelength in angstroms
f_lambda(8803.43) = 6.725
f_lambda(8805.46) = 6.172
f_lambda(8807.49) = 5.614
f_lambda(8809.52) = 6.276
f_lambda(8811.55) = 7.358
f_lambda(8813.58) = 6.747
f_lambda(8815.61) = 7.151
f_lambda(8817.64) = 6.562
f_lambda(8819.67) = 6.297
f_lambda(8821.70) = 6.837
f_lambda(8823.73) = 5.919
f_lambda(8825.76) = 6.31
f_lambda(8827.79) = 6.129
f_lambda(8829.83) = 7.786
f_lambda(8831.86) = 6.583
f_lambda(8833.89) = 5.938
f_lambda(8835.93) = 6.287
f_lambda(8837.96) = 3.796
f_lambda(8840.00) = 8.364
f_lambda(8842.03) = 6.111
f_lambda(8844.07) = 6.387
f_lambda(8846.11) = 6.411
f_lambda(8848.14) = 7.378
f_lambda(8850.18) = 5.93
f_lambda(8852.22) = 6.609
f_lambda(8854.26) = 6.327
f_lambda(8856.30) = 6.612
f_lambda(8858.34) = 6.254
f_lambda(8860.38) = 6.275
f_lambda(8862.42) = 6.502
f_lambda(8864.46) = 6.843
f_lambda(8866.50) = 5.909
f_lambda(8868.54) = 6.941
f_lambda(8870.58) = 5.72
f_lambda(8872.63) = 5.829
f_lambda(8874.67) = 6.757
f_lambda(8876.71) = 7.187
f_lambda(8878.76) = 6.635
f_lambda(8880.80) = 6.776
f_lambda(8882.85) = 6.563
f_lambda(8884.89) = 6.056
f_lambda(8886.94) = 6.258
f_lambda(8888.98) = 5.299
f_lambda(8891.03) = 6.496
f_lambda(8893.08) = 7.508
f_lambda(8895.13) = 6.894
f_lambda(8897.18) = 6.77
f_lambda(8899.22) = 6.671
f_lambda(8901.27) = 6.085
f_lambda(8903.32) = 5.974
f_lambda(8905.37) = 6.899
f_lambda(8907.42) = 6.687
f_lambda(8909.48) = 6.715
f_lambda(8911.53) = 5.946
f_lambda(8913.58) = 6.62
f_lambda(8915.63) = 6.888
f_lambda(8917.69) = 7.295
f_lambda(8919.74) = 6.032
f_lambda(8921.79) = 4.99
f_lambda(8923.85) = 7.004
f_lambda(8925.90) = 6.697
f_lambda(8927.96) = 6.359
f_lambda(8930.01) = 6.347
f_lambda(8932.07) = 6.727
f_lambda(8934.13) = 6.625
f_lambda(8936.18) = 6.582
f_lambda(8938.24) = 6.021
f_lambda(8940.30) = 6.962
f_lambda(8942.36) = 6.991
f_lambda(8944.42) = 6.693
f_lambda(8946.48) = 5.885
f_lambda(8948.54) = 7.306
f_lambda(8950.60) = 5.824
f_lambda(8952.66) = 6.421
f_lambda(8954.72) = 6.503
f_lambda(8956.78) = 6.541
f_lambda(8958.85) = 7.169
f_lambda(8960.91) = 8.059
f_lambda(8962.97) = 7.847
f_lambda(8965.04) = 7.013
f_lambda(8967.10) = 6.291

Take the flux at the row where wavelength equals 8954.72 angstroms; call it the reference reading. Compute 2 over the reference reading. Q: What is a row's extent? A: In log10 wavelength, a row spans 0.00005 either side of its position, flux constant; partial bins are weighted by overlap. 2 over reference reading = 0.31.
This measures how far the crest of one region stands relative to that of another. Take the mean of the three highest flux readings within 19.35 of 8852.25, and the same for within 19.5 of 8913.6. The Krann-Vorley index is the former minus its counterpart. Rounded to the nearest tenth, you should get 0.5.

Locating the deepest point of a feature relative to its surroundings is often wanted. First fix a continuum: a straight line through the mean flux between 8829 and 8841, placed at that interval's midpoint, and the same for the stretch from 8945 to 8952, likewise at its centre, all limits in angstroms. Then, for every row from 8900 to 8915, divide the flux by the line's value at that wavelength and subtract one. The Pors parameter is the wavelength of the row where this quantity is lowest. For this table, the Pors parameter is 8911.53 angstroms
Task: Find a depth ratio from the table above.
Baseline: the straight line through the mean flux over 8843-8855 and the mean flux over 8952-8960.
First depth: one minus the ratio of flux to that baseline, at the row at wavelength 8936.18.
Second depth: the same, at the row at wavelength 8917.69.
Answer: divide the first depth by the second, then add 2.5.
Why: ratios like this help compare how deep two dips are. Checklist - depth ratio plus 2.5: 2.4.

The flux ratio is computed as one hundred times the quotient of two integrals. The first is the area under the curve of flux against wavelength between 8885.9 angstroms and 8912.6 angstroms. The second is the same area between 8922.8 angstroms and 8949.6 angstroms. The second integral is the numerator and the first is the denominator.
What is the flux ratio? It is 103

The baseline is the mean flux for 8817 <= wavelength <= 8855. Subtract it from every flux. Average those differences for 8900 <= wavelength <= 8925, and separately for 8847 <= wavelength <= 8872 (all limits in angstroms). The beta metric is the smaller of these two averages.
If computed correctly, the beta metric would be 0.01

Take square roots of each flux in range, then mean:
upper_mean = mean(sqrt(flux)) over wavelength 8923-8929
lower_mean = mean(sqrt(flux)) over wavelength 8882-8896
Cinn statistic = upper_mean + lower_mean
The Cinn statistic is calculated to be 5.12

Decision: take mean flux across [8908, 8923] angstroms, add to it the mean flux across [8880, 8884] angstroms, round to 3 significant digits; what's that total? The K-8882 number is 13.0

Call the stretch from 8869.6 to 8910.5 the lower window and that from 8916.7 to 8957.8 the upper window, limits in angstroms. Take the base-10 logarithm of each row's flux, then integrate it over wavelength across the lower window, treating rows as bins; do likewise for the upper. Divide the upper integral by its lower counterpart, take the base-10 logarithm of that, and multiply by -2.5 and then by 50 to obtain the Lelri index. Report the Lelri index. -0.28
